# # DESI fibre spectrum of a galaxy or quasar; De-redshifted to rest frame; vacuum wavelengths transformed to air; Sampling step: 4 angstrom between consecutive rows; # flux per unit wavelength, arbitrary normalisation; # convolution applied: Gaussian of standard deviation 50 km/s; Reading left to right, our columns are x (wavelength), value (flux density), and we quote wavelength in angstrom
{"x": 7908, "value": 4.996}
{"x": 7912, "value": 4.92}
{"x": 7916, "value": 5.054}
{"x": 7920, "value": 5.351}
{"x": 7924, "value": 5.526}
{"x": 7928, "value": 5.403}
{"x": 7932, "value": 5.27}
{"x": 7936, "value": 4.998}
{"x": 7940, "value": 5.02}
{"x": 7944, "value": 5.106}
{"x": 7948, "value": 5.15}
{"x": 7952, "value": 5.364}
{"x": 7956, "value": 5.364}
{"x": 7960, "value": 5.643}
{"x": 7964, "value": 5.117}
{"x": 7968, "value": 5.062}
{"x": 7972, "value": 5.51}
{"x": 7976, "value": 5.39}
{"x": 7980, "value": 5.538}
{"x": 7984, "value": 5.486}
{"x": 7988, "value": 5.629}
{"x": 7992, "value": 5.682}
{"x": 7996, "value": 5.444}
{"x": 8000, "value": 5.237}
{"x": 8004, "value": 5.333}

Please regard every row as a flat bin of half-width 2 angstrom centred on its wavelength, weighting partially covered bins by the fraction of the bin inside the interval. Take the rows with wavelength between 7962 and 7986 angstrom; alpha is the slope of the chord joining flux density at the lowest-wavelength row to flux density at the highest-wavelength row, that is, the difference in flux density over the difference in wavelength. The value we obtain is 0.018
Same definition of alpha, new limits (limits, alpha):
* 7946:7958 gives 0.027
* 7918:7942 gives -0.017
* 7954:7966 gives -0.031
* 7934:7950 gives 0.013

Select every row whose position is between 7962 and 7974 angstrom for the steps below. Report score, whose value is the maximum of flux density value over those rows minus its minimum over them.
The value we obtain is 0.45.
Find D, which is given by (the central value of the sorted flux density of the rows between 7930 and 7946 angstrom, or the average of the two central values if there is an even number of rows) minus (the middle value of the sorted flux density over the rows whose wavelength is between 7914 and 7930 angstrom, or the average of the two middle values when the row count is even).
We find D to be -0.31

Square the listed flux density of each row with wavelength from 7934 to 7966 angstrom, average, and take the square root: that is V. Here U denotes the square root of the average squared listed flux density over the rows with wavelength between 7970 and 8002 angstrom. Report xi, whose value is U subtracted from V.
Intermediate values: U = 5.49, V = 5.22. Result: -0.27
